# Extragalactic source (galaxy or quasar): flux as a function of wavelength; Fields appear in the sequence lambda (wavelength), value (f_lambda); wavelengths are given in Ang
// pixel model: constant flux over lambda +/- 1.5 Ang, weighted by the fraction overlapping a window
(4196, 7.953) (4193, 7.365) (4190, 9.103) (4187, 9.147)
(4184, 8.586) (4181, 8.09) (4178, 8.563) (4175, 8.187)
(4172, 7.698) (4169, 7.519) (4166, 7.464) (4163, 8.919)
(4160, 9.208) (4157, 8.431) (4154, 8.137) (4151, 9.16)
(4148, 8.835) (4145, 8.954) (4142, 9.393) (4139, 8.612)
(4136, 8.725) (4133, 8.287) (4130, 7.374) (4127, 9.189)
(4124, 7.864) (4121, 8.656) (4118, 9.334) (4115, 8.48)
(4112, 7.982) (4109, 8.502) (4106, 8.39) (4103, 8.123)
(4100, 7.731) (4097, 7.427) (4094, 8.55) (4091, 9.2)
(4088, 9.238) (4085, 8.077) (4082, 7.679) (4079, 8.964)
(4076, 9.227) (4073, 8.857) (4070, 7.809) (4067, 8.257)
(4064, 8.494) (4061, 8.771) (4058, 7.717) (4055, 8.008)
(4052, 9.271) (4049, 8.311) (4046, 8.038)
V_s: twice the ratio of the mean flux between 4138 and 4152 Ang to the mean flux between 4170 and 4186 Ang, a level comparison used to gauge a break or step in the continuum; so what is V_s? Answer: 2.19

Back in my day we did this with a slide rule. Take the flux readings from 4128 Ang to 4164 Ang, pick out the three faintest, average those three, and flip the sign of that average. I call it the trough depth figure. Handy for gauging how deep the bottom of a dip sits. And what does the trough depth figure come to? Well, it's -7.93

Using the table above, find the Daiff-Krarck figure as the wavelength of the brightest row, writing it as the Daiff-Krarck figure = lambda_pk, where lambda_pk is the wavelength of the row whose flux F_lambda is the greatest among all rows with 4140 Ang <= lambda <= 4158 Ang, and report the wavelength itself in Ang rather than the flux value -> 4142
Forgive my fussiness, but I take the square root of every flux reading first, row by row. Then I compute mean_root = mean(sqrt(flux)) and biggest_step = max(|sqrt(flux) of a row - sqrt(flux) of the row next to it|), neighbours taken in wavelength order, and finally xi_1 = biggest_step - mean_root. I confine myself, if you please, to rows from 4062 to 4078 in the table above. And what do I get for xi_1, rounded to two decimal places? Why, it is -2.74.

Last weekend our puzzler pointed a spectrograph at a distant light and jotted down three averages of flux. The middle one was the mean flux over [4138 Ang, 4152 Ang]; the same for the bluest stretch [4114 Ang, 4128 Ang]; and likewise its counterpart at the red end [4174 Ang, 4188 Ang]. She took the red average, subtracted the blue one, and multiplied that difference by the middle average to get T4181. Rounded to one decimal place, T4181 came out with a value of -1.7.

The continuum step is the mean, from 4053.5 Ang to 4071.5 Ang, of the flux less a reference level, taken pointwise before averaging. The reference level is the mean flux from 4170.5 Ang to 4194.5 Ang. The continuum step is -0.2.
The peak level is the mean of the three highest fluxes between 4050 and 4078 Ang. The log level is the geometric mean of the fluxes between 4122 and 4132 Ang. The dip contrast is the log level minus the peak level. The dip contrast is -1.0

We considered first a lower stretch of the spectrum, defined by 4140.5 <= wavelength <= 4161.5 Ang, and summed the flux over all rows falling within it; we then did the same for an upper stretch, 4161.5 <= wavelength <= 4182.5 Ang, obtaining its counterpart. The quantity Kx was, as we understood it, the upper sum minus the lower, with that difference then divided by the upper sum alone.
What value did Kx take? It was -0.10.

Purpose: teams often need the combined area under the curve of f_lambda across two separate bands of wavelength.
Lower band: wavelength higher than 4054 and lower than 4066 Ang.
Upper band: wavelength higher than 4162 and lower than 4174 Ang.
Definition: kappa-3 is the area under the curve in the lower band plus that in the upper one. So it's 194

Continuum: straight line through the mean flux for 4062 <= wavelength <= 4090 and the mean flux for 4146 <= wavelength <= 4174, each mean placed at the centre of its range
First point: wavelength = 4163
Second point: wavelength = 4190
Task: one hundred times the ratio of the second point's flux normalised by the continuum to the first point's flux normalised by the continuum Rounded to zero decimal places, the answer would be 103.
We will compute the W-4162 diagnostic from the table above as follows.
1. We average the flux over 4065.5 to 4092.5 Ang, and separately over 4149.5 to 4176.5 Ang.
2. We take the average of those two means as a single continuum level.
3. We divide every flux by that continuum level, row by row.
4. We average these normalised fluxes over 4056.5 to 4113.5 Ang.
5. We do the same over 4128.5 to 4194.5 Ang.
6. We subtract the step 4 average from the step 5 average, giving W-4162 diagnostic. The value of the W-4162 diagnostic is 0.01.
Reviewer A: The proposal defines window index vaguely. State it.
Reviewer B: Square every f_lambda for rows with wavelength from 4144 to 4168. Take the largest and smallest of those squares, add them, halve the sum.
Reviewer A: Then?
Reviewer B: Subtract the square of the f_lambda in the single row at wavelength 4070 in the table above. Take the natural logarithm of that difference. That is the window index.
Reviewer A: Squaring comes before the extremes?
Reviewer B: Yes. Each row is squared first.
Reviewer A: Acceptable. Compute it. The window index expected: 2.23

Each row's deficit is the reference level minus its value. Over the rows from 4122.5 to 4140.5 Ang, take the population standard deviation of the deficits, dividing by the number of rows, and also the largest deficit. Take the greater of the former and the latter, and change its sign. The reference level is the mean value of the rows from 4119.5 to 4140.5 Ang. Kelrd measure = -1.0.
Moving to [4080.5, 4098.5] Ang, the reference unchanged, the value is -1.0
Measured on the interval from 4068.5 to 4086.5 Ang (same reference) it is -0.7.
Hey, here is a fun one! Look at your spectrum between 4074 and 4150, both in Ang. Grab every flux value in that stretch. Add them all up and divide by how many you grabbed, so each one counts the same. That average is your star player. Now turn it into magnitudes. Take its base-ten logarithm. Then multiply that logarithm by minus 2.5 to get -2.33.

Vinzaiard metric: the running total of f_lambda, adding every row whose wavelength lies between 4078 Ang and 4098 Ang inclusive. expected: 59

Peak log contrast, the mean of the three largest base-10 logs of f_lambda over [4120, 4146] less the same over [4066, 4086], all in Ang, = 0.0077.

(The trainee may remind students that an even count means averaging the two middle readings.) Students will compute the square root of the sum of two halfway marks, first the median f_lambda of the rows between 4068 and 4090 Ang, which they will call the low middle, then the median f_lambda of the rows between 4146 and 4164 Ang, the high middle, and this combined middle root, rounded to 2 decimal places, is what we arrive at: 4.21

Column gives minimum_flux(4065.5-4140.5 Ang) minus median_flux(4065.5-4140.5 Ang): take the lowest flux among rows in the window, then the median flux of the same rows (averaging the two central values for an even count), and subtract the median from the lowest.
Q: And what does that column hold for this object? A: -1.11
